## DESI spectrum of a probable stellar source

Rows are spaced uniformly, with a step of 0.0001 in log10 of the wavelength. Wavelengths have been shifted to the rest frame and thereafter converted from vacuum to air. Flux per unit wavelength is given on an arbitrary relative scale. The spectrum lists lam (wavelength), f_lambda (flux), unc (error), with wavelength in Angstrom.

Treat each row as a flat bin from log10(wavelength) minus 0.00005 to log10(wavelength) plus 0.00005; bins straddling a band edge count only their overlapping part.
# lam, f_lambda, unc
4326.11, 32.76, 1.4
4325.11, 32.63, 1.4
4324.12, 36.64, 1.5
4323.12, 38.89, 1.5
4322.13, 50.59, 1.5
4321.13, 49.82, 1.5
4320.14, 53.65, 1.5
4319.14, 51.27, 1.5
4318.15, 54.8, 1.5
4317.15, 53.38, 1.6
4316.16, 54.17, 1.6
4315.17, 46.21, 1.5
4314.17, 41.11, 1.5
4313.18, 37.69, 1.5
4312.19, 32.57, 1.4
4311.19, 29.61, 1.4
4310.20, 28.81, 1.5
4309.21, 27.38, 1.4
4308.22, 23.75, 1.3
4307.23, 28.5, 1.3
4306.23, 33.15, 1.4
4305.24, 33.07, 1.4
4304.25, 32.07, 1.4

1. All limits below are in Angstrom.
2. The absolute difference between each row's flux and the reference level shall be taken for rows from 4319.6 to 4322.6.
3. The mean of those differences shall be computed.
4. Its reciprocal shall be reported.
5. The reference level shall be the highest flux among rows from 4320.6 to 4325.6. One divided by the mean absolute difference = 0.78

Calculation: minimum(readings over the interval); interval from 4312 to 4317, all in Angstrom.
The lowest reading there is 32.57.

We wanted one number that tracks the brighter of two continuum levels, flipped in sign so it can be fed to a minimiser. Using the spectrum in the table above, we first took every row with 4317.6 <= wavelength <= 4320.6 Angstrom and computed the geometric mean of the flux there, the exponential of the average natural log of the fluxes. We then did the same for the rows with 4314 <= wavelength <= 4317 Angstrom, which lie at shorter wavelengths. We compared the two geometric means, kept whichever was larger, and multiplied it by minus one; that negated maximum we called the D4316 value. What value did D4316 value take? -53.2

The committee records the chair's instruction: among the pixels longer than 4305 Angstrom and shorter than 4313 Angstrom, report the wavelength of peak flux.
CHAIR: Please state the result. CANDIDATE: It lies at 4306.23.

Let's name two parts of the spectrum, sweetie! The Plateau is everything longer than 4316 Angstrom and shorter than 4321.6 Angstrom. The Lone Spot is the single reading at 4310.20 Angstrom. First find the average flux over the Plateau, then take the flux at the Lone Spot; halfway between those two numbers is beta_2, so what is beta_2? 40.8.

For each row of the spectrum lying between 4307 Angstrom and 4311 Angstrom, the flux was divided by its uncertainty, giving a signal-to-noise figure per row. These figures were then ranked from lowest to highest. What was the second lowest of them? 19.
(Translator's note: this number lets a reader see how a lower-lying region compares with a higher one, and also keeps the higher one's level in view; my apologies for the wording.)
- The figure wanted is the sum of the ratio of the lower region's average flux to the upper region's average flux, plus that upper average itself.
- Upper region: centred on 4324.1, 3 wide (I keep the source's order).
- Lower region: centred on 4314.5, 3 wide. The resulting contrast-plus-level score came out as 37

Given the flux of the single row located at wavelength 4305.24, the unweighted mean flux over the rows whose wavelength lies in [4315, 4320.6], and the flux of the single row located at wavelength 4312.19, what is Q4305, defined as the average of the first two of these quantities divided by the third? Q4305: 1.3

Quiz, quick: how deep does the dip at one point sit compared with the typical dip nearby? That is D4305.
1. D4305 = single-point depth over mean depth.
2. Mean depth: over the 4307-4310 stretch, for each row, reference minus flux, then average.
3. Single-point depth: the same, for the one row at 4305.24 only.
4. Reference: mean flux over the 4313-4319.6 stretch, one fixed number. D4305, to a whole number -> 1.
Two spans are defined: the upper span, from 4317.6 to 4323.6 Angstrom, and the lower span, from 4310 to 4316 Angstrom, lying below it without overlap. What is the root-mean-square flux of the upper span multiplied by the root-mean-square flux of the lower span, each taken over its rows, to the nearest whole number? 1831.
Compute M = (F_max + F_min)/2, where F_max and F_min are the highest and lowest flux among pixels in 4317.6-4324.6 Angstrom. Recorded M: 46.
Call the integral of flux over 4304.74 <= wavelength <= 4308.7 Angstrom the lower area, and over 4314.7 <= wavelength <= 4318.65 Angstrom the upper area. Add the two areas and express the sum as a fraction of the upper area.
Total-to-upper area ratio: 1.57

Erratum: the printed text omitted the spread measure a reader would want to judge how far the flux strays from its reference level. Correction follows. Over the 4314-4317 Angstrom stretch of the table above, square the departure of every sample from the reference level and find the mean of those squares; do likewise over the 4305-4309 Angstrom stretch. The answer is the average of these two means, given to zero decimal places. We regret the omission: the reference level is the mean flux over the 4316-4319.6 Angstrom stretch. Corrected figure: 324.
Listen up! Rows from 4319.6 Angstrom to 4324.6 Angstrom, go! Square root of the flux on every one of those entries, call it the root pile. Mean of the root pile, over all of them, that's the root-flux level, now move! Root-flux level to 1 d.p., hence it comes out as 6.8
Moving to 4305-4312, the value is 5.4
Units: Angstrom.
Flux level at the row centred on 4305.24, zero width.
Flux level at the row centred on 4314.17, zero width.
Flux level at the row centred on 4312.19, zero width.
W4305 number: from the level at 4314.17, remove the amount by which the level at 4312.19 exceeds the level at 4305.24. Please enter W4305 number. 42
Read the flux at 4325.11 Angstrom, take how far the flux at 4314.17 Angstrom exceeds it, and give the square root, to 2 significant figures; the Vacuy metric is 2.9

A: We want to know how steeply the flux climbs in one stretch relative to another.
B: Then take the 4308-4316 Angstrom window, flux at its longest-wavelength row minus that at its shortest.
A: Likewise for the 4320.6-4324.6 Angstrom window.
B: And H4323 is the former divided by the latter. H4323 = -2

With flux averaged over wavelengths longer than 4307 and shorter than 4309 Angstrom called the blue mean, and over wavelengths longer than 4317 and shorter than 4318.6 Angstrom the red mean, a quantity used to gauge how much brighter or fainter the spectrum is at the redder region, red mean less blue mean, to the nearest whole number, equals 28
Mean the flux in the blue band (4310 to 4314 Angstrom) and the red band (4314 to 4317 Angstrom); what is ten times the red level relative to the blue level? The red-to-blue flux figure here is 15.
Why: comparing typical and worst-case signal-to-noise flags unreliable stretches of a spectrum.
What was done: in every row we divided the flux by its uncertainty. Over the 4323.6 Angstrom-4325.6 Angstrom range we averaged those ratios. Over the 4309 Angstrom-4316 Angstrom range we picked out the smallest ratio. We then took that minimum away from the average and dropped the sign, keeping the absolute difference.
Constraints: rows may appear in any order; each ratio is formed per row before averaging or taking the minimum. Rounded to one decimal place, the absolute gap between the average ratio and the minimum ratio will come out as 4.7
